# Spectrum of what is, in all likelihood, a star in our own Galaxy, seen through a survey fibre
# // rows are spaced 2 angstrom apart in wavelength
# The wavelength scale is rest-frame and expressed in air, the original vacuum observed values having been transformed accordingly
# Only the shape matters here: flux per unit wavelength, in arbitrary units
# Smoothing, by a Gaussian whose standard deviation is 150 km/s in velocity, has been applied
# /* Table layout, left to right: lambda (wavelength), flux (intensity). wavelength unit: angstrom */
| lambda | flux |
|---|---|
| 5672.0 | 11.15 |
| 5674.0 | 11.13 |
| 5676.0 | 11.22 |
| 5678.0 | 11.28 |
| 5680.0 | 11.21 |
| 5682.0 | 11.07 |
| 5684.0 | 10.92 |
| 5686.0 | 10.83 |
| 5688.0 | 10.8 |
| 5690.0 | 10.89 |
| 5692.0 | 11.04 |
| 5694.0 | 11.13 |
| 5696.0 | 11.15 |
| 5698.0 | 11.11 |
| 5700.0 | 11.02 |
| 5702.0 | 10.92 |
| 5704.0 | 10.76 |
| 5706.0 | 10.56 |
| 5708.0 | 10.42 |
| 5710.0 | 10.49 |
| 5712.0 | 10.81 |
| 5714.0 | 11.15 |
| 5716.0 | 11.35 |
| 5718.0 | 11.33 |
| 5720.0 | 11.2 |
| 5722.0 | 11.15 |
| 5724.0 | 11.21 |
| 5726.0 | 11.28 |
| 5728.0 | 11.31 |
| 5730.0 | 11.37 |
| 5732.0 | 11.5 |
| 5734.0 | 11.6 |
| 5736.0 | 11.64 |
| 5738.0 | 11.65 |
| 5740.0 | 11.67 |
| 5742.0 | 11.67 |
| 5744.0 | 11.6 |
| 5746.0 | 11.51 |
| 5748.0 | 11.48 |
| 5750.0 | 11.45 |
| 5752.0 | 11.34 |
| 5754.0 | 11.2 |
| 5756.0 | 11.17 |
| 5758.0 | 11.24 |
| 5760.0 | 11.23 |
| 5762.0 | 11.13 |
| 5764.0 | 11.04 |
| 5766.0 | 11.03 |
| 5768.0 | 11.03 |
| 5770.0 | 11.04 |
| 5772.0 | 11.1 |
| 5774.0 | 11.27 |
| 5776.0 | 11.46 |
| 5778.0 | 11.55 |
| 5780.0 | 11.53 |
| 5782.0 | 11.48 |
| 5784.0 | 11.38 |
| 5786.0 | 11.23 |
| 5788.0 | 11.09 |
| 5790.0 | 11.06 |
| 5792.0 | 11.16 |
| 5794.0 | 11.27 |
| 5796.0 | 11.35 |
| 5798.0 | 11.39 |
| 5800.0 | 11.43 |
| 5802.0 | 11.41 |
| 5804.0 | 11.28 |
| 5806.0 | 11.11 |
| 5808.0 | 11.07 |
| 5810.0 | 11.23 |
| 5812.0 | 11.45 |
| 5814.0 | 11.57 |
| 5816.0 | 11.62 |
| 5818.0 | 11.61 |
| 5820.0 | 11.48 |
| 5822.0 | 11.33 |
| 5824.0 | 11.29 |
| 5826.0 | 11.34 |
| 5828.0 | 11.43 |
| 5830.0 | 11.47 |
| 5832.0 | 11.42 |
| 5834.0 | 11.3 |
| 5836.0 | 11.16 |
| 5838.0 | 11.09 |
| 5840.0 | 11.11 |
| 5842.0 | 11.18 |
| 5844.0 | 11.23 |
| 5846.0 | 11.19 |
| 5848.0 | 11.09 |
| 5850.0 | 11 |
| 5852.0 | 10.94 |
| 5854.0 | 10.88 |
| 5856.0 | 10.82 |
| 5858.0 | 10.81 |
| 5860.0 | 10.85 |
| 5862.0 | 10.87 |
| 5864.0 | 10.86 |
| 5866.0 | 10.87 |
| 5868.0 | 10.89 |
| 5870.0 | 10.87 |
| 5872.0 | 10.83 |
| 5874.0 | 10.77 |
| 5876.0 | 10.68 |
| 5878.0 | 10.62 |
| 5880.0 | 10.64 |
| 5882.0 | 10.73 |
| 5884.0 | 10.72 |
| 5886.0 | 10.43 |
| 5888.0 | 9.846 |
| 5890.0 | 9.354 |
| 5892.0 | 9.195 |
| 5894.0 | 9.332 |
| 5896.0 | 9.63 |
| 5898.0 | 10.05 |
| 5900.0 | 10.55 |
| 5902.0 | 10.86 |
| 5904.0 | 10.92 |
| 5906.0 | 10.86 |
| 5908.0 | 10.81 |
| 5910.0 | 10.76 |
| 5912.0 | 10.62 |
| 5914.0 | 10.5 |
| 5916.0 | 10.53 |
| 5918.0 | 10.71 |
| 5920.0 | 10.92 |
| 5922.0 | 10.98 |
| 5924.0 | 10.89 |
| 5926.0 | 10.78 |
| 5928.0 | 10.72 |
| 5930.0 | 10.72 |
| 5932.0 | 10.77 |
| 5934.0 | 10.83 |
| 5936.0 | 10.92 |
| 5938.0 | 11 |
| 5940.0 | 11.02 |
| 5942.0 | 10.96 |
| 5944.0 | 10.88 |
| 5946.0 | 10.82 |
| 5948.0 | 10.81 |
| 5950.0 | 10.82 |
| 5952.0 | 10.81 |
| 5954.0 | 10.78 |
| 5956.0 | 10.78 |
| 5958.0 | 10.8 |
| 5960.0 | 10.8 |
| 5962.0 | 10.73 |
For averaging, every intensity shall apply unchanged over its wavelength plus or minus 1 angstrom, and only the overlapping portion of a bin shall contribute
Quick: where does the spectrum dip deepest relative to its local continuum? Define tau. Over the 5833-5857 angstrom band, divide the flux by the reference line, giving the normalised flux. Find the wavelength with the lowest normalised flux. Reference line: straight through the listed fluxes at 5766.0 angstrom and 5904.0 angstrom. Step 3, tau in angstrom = 5856.0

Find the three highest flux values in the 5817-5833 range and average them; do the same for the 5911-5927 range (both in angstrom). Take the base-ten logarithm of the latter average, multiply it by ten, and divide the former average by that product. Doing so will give 1.11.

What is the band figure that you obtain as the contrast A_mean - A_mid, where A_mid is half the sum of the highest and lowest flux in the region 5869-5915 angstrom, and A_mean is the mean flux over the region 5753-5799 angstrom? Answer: 1.2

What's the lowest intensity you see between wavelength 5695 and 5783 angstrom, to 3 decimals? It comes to 10.420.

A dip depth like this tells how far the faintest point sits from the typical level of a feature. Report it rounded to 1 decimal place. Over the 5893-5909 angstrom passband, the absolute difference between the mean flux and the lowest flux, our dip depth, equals 1.0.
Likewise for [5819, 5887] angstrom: 0.6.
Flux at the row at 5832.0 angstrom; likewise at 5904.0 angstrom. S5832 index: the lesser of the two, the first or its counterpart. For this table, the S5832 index 10.9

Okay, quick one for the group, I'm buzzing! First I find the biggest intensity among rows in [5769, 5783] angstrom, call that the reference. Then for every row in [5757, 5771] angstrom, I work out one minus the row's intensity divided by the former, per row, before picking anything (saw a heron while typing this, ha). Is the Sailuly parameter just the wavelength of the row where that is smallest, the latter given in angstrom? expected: 5758.0 angstrom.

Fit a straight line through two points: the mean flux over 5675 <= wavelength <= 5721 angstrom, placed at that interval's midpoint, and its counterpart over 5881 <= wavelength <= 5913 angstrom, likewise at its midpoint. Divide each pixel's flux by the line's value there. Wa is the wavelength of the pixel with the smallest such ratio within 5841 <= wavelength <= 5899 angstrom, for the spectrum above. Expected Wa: 5892.0 angstrom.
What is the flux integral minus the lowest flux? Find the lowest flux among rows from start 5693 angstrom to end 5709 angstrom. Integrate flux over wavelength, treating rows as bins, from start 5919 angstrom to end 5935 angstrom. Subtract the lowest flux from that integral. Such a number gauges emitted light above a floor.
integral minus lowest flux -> 163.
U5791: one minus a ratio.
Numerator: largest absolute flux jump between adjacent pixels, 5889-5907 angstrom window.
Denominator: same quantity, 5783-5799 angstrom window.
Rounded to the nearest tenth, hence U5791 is -2.3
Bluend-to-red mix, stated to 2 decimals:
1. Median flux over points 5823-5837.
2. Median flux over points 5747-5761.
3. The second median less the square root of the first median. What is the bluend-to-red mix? 7.87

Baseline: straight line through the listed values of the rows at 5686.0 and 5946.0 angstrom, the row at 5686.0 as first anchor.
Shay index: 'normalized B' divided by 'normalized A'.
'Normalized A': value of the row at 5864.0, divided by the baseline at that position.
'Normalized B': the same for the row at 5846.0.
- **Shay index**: 1.03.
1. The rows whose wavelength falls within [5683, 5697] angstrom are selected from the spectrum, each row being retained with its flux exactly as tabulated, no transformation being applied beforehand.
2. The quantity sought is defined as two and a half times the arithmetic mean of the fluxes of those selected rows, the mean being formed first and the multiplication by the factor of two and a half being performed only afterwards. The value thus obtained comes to 27.4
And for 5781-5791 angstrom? 28.1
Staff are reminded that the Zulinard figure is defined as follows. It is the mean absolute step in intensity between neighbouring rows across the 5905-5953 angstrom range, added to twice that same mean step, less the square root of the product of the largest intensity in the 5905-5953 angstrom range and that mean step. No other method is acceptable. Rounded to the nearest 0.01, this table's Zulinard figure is -0.67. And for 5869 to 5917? -0.86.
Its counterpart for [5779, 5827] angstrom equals -0.76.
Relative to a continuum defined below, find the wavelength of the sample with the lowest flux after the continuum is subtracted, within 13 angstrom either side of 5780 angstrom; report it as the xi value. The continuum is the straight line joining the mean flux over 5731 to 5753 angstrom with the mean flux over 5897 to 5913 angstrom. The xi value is 5768.0 angstrom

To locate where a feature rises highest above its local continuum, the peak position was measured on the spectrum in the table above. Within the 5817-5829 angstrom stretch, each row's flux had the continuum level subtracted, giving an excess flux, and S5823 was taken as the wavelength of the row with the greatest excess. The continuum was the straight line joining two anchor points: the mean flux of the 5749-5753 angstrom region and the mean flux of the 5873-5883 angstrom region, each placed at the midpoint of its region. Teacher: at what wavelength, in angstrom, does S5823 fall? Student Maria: 5818.0 angstrom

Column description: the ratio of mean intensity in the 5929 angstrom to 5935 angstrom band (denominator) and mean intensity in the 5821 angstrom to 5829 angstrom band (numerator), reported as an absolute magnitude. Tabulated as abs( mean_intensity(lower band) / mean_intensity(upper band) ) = 1.05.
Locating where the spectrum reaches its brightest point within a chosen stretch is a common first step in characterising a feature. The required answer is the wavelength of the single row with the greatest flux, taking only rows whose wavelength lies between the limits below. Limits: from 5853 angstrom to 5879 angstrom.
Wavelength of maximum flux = 5868.0 angstrom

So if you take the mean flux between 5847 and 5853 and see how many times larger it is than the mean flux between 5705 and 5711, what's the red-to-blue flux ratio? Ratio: 1.05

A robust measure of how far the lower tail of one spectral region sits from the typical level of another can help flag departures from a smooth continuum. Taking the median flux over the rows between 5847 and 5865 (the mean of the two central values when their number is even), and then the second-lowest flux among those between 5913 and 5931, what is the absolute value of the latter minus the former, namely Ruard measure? 0.34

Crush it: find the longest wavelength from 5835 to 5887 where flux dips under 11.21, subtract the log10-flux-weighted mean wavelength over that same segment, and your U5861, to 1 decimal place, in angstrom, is 25.1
